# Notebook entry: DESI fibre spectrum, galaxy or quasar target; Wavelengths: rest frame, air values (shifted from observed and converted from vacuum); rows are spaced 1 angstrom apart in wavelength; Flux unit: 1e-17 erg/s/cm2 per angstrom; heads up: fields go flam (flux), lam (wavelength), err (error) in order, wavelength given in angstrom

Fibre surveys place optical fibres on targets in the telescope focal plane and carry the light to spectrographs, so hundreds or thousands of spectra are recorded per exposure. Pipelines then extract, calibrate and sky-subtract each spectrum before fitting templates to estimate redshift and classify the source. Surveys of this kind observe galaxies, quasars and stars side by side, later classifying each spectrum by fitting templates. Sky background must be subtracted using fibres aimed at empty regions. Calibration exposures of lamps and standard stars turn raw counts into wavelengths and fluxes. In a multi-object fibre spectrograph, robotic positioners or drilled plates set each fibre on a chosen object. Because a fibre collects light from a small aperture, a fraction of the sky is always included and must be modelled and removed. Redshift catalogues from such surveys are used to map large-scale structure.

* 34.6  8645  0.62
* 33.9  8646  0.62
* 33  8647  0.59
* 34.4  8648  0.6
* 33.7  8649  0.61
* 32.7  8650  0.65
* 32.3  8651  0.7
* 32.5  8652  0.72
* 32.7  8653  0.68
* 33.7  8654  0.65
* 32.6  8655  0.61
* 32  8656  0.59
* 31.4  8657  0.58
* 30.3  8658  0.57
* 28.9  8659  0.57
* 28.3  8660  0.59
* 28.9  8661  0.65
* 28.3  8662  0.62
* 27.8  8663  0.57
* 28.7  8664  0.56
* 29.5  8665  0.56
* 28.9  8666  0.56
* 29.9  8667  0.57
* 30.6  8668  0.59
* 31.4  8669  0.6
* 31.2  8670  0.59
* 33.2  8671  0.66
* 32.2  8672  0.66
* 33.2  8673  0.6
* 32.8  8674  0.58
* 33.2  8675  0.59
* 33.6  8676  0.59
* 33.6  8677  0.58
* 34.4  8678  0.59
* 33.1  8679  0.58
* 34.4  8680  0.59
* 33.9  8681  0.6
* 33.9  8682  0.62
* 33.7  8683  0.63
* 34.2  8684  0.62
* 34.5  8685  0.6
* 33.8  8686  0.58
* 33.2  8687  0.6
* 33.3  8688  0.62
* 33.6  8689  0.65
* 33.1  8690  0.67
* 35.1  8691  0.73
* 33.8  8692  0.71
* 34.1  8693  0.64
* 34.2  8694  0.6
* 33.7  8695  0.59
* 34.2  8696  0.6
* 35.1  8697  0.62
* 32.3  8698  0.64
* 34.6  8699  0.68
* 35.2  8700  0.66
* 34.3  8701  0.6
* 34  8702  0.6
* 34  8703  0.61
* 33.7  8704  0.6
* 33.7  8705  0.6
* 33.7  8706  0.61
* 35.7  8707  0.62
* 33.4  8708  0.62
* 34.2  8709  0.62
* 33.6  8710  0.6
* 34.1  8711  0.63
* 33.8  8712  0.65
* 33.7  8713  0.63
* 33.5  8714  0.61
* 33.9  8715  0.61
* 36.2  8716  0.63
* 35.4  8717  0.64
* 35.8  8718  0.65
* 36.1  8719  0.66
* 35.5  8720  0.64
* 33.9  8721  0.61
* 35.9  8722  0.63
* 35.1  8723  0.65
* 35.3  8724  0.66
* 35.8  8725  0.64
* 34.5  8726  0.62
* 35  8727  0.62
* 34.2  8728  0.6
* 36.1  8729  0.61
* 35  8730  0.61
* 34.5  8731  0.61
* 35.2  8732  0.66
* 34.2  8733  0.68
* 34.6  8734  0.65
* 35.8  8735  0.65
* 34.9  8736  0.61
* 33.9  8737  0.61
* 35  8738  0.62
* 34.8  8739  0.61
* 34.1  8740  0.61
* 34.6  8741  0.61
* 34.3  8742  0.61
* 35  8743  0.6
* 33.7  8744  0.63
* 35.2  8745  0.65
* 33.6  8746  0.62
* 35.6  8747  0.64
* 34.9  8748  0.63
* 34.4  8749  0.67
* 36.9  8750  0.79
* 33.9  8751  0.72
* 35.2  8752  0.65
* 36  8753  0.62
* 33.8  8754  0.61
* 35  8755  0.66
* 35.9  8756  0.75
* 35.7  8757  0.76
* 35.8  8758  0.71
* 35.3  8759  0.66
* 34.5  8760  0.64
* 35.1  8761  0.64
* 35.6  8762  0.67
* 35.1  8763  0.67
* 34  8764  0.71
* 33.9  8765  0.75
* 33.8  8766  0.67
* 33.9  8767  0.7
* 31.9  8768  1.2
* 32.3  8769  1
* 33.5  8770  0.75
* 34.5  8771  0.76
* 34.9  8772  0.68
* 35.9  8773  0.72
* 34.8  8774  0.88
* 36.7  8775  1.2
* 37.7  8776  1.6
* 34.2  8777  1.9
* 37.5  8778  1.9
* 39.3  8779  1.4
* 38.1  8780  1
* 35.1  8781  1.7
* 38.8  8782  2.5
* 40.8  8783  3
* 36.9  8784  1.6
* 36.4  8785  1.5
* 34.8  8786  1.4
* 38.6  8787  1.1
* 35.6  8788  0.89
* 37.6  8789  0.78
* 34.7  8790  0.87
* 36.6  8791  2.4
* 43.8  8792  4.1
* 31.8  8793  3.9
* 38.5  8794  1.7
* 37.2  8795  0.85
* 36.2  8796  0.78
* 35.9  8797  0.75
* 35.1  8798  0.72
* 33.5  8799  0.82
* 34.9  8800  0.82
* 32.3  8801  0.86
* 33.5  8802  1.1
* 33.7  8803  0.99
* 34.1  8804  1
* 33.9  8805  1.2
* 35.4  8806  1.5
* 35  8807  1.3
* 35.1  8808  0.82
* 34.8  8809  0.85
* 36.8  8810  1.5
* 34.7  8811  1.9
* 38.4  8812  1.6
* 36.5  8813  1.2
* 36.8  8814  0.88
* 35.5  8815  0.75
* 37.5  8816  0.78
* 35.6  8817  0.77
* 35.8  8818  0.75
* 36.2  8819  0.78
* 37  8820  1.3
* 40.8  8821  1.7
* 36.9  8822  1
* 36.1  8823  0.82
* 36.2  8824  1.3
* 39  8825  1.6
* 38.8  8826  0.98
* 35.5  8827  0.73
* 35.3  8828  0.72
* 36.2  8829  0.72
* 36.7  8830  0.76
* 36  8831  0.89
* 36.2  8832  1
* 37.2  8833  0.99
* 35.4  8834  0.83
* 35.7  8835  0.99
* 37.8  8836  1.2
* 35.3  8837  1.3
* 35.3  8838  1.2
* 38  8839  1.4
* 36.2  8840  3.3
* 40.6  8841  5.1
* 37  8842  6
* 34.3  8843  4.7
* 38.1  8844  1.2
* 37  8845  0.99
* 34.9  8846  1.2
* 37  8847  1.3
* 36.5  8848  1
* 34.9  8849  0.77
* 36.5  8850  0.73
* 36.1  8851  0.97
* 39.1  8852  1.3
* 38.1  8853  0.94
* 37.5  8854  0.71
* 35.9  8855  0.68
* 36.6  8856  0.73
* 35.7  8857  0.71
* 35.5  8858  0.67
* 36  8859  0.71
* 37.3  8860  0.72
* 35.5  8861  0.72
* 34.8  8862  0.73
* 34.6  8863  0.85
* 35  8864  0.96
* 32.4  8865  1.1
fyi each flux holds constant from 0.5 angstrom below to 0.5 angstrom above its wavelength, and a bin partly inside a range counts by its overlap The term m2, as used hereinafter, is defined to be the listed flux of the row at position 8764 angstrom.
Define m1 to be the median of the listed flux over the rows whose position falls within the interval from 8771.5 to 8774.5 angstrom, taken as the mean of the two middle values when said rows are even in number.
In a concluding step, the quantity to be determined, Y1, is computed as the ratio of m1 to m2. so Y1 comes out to 1.03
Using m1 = 34.9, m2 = 34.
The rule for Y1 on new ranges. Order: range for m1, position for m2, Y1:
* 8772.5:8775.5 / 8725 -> 1.00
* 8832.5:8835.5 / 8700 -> 1.01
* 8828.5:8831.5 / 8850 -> 0.99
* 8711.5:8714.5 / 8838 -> 0.95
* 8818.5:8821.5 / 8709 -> 1.08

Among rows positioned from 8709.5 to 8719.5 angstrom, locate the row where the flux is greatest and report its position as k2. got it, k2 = 8716 angstrom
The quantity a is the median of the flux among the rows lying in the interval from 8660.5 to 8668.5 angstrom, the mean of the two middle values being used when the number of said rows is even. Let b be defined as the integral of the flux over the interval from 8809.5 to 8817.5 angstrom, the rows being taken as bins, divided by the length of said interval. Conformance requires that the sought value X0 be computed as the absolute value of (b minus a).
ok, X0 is 7.6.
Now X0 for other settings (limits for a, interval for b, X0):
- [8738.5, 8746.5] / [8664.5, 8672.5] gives 3.6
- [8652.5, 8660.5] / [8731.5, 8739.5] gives 3.1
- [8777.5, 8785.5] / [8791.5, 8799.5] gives 1.3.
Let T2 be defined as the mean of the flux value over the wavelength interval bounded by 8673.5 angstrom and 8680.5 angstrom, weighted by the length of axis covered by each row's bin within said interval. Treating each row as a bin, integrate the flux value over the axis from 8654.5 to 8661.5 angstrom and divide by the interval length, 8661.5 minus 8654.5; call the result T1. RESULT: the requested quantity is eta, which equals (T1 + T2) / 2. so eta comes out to 32.0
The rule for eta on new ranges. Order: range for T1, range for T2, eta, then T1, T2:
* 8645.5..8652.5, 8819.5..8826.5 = 35.5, 33.2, 37.8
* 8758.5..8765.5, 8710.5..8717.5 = 34.6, 34.8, 34.4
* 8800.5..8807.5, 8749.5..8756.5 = 34.6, 34.0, 35.2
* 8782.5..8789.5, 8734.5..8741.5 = 36.0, 37.2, 34.7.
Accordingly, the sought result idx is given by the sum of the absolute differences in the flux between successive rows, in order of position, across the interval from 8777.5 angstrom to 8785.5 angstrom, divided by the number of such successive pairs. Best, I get 2.30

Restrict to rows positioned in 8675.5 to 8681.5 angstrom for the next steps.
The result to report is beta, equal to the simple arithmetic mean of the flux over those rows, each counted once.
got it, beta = 34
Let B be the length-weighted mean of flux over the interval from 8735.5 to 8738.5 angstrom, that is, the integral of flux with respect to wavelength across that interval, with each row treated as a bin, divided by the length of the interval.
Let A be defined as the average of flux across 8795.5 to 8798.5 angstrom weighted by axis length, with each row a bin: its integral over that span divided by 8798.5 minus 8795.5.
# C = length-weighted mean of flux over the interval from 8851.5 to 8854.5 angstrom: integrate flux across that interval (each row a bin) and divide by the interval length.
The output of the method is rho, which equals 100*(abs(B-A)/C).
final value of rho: 3.0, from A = 35.7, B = 34.6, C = 38.2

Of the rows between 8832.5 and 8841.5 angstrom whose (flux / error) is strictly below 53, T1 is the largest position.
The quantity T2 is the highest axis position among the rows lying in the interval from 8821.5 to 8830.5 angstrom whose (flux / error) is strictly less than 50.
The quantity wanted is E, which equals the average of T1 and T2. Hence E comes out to 8835.5 angstrom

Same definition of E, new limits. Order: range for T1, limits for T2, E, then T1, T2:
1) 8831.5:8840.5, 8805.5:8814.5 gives 8827.0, 8840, 8814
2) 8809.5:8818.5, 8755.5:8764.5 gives 8791.0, 8818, 8764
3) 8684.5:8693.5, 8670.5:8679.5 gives 8682.0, 8692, 8672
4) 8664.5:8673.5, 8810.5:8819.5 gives 8745.5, 8672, 8819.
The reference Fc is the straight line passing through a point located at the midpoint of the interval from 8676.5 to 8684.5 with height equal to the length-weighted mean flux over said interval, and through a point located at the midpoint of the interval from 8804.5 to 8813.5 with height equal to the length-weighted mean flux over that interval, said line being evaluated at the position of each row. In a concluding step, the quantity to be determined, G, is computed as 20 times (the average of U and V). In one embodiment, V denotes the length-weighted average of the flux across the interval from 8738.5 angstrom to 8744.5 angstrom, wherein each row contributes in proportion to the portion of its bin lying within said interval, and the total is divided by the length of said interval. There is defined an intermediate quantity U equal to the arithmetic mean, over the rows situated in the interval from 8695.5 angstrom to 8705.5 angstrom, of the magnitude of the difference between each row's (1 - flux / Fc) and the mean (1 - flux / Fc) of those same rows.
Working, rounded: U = 0.017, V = 34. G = 344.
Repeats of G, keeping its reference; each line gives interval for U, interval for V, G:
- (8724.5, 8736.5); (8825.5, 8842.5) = 367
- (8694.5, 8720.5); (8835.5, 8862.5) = 366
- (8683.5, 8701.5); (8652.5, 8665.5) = 303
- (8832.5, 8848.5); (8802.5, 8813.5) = 353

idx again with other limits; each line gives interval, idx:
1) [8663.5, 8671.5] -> 0.87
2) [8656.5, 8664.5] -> 0.81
